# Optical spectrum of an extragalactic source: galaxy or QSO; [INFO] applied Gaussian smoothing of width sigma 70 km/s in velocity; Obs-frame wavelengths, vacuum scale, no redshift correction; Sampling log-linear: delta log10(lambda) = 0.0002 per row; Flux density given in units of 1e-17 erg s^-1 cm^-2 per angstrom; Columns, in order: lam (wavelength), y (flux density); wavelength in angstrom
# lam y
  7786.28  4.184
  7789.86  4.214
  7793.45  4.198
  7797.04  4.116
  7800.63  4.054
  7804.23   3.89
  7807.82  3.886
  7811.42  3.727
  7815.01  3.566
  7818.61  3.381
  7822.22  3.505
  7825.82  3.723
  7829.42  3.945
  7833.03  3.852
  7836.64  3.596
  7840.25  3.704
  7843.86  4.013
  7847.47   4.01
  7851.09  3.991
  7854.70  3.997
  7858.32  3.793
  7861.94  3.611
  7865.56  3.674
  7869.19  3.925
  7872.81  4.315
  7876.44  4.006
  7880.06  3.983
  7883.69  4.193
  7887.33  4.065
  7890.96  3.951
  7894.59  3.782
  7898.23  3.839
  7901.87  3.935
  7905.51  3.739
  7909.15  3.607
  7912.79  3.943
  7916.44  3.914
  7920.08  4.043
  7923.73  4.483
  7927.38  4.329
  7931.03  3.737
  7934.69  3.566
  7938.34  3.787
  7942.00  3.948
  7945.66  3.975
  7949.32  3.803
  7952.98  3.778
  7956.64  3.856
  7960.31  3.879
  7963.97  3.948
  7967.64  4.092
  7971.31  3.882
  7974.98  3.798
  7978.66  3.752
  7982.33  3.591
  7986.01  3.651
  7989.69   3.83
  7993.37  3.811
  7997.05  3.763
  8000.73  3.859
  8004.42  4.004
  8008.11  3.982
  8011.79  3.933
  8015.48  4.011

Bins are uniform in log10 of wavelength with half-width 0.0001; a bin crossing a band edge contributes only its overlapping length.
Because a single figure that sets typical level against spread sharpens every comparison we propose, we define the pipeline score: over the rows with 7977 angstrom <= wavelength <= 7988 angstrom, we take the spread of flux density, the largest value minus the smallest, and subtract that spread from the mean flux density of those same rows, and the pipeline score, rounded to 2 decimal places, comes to 3.50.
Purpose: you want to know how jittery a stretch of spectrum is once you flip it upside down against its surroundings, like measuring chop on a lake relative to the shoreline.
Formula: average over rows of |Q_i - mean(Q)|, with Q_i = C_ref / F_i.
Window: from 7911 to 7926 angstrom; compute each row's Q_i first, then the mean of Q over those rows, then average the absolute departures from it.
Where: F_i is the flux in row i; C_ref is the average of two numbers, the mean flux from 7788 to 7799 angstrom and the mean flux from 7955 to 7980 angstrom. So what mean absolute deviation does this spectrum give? 0.044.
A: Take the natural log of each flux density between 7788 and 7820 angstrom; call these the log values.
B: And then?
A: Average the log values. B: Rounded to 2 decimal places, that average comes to 1.36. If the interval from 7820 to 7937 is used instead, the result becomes 1.36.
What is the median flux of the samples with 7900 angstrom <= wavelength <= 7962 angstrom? 3.88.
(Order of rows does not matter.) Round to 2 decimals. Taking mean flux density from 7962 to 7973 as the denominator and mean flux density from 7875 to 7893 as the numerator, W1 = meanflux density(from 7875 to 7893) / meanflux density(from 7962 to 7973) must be 1.02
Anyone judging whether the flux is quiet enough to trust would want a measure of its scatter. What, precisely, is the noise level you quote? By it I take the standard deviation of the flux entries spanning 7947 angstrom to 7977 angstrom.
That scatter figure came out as 0.10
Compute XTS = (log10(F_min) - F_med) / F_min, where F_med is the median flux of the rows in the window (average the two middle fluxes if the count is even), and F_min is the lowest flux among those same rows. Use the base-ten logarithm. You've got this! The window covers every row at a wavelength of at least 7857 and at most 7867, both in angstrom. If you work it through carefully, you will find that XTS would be -0.863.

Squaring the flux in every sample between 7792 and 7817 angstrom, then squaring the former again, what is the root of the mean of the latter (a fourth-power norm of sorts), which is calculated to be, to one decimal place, 15.5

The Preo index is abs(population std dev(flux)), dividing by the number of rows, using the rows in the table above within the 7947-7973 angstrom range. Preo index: 0.10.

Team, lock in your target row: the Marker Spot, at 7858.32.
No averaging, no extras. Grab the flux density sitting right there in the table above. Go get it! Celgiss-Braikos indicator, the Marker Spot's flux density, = 3.793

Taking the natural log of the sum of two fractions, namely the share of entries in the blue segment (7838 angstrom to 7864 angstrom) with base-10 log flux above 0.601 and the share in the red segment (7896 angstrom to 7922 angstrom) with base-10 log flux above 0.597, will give -0.3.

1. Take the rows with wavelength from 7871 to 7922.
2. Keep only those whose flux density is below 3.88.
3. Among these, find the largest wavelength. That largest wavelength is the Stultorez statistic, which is 7909.15 angstrom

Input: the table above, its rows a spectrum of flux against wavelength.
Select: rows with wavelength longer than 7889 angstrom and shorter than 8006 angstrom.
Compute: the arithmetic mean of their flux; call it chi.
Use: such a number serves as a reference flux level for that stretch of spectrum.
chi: 3.87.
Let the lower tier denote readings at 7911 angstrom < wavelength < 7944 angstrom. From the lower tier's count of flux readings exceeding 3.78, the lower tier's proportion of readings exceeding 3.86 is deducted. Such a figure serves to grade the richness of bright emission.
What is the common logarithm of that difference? 0.80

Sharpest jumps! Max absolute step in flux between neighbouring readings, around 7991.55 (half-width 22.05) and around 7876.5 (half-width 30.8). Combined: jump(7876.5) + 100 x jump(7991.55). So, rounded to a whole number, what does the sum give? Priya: 18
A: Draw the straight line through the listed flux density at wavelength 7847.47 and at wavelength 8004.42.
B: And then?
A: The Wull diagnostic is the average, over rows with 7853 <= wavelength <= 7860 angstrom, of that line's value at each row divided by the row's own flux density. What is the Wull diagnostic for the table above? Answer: 1.030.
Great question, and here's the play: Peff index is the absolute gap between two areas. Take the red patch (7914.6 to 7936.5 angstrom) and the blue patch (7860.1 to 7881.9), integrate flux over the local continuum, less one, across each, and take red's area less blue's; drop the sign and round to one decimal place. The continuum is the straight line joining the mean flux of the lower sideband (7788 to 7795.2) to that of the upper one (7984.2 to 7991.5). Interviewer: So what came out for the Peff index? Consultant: 1.2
